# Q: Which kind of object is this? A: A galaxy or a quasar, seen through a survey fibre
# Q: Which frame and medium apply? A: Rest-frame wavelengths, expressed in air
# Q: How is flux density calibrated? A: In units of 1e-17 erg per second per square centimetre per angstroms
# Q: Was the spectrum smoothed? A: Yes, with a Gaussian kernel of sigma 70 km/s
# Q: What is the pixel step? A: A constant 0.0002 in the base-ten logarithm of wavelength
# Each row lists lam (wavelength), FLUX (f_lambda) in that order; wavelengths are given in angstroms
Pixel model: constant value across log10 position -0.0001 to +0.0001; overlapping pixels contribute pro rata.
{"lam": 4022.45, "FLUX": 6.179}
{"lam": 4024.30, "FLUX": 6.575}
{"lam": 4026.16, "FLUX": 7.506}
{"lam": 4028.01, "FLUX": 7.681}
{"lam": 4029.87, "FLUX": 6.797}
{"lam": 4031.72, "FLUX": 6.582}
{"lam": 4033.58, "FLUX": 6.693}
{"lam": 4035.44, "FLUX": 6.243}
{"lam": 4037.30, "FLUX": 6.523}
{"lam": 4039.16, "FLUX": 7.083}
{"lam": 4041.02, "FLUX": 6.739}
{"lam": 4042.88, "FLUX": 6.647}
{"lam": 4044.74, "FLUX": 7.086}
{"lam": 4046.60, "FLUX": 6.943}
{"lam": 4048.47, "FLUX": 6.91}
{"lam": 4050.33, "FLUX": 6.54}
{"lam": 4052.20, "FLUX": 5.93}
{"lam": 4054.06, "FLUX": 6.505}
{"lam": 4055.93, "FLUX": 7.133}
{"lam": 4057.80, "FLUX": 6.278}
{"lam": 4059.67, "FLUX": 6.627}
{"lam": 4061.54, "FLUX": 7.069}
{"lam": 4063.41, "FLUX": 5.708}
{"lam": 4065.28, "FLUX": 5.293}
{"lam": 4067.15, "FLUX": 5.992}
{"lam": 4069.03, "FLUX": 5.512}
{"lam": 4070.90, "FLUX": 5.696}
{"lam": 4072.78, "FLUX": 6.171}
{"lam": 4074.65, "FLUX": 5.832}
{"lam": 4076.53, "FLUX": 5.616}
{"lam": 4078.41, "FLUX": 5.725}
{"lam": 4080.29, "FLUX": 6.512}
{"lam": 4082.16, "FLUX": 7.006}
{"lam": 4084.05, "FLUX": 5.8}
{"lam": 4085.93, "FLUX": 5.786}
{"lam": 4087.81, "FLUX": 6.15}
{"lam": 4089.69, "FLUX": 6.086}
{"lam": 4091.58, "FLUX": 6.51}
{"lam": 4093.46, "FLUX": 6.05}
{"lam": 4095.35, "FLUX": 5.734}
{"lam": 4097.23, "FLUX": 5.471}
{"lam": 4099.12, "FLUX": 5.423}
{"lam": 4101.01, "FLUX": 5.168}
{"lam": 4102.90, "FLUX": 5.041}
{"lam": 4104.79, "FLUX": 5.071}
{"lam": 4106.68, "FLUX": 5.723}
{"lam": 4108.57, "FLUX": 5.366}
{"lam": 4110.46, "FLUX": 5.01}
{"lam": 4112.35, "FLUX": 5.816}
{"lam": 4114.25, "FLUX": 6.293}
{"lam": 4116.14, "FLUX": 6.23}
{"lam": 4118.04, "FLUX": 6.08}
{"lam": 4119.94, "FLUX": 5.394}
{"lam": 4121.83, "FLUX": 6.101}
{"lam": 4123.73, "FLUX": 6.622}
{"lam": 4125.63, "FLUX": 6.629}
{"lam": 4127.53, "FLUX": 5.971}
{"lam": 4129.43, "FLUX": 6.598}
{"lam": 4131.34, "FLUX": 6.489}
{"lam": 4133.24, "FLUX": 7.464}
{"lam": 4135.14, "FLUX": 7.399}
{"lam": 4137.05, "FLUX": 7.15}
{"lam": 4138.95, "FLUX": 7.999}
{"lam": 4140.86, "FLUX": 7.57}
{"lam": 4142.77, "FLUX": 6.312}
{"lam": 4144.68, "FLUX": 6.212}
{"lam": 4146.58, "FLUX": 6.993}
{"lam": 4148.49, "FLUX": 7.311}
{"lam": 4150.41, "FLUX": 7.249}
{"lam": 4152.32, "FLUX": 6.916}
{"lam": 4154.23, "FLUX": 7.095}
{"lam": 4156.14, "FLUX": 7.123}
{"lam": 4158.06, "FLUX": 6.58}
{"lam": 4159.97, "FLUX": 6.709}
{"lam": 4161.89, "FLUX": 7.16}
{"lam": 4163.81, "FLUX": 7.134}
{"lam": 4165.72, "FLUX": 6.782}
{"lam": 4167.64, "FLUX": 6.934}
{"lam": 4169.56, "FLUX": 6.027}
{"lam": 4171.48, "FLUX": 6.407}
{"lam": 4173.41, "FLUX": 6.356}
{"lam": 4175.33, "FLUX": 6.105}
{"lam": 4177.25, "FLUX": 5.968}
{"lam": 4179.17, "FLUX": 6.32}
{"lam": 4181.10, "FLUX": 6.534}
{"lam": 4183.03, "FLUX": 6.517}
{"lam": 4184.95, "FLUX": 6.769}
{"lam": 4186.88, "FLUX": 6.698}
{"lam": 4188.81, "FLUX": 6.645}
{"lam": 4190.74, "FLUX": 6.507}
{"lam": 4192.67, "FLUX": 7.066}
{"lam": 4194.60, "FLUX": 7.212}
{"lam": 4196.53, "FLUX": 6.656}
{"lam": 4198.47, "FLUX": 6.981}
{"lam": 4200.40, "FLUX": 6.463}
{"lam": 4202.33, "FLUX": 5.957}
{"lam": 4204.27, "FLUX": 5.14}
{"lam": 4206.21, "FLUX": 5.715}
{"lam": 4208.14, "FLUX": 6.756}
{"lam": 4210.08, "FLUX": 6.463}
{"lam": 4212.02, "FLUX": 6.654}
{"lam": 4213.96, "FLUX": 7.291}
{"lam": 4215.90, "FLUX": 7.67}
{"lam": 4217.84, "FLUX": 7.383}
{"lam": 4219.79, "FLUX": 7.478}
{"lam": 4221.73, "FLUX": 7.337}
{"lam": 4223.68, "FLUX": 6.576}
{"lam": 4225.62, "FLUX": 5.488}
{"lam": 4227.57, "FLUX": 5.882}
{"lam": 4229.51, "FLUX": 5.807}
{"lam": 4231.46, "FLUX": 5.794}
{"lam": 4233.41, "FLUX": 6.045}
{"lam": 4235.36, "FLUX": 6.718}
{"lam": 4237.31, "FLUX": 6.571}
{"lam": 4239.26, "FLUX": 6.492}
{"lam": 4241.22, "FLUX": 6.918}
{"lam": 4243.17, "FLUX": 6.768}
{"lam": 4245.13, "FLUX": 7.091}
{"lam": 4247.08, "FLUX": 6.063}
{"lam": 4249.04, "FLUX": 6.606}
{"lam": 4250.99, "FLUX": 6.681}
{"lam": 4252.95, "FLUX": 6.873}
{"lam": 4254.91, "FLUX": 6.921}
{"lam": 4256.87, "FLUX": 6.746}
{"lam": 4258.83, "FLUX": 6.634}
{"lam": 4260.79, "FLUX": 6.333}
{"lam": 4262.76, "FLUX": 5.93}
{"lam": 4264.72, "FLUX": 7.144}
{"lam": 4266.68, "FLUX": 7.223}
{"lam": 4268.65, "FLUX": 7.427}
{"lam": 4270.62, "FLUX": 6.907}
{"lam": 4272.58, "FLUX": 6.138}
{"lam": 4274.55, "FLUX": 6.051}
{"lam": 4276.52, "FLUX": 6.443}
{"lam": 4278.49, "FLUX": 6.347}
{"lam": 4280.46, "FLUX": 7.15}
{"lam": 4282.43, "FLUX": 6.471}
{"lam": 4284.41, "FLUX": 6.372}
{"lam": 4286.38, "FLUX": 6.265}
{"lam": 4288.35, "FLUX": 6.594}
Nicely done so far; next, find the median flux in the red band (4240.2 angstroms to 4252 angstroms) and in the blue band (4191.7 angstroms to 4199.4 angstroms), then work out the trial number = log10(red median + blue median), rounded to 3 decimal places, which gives 1.138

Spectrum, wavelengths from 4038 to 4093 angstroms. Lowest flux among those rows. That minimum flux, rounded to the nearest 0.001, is 5.293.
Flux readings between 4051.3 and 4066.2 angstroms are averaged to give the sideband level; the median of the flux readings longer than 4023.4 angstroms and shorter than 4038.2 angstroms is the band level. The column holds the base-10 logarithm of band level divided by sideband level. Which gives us 0.021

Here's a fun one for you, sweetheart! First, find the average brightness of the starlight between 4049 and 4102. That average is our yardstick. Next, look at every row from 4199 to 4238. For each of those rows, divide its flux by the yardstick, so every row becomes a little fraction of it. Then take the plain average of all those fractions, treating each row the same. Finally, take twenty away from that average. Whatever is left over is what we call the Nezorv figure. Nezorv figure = -18.9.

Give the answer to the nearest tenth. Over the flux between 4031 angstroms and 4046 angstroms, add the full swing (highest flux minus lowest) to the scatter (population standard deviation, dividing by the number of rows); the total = 1.1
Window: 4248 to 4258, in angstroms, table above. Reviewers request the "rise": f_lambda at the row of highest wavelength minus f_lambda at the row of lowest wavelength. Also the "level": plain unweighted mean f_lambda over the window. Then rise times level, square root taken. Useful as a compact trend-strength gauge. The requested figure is 1.0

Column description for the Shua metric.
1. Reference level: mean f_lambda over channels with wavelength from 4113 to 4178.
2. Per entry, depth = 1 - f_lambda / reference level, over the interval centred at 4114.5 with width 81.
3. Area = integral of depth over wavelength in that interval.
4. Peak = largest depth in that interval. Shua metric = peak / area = 0.048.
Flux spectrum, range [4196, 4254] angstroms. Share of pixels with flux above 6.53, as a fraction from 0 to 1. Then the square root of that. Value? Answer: 0.77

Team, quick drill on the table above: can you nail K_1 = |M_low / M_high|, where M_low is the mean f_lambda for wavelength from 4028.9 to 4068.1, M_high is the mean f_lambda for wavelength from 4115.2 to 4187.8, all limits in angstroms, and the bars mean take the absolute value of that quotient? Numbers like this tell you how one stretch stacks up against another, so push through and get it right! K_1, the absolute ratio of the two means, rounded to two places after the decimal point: 0.98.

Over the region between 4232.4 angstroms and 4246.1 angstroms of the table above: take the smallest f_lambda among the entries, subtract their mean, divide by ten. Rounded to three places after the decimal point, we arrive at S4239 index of -0.061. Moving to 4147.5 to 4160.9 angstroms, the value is -0.042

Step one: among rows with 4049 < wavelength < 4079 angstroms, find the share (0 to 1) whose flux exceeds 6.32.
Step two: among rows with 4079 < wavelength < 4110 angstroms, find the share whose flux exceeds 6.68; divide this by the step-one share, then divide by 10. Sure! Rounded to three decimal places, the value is 0.020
